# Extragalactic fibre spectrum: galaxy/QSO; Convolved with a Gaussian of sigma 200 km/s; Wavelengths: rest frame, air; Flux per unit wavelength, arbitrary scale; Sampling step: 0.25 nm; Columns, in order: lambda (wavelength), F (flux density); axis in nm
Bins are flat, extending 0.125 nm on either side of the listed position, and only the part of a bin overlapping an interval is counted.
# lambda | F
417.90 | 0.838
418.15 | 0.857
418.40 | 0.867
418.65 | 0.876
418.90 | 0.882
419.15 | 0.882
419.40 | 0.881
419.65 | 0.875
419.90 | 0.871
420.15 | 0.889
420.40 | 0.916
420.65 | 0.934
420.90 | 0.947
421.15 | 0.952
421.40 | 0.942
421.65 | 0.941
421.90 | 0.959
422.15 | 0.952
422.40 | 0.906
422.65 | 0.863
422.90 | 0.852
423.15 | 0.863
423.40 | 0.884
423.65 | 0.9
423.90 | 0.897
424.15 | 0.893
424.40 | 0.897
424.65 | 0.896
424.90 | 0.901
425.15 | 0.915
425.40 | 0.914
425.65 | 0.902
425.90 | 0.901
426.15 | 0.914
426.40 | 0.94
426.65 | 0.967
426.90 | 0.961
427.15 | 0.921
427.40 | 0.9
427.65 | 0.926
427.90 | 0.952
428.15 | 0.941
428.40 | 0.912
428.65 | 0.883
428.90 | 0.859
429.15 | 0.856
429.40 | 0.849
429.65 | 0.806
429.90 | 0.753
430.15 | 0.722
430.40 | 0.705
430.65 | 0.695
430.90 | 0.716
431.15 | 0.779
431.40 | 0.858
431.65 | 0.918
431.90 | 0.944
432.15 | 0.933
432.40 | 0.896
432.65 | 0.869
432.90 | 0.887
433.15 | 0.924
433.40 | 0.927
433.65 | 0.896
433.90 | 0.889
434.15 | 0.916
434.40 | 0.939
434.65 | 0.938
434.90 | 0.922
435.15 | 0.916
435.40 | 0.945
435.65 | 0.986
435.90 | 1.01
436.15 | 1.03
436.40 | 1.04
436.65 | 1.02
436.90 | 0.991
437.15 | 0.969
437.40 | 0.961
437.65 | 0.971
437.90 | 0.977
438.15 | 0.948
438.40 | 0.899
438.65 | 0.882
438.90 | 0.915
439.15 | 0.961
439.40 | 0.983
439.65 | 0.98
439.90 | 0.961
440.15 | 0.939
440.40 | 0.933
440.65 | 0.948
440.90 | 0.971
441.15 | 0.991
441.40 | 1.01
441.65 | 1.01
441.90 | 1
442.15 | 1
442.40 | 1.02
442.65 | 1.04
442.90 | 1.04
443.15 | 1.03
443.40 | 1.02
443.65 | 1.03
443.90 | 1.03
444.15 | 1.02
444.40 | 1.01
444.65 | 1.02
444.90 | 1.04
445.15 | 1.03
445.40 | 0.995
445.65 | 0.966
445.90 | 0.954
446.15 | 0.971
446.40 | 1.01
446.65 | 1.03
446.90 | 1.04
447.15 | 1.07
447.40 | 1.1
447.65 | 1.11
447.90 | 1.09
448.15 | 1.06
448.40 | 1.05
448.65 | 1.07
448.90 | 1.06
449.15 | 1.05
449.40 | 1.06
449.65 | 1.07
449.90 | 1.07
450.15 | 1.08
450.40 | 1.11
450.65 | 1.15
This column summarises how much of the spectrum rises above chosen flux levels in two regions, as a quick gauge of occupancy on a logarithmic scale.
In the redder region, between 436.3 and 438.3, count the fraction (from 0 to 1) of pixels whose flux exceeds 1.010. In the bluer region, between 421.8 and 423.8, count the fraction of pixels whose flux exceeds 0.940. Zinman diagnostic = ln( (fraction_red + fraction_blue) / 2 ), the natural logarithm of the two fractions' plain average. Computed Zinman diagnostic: -1.39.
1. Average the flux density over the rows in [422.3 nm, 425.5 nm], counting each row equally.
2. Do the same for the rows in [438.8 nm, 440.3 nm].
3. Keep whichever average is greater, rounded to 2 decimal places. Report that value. 0.96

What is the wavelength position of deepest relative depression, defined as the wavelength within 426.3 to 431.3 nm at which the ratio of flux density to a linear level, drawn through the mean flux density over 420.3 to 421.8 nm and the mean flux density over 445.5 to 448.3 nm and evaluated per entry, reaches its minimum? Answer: 430.65 nm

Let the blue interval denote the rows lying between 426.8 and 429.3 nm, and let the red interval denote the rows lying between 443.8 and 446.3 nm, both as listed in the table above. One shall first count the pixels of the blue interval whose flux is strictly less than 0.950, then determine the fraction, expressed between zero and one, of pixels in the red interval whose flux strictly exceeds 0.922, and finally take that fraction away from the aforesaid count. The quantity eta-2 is 7.0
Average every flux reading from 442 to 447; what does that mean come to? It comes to 1.01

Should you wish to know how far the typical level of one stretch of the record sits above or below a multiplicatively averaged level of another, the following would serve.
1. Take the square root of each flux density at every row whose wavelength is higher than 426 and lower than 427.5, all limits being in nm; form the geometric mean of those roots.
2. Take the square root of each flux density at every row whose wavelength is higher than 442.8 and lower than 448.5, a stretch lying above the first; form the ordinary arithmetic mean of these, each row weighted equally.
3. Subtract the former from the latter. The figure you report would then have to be 0.049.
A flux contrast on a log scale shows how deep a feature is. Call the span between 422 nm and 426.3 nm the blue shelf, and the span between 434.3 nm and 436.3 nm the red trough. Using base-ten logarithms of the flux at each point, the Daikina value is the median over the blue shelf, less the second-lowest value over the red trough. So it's -0.010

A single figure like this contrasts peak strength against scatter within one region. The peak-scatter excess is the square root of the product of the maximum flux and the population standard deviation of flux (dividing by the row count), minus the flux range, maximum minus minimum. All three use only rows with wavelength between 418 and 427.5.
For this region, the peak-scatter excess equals 0.059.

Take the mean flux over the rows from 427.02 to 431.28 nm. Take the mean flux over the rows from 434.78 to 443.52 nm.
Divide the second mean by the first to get 1.17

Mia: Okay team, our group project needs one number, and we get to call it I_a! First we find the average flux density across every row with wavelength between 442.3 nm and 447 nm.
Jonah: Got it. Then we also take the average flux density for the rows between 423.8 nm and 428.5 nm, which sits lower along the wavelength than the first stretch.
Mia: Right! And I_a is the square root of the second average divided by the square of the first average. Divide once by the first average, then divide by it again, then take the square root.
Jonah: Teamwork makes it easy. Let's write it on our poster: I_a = 0.94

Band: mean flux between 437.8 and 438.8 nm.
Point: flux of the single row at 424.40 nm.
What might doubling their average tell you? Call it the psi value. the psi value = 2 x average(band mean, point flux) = 1.82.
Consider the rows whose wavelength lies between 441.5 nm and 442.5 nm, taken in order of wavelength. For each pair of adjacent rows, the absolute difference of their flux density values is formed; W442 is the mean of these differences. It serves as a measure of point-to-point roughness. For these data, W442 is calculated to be 0.010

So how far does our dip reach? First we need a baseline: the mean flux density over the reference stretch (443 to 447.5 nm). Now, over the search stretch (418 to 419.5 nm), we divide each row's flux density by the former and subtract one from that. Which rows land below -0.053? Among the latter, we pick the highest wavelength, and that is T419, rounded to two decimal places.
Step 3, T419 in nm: 419.40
